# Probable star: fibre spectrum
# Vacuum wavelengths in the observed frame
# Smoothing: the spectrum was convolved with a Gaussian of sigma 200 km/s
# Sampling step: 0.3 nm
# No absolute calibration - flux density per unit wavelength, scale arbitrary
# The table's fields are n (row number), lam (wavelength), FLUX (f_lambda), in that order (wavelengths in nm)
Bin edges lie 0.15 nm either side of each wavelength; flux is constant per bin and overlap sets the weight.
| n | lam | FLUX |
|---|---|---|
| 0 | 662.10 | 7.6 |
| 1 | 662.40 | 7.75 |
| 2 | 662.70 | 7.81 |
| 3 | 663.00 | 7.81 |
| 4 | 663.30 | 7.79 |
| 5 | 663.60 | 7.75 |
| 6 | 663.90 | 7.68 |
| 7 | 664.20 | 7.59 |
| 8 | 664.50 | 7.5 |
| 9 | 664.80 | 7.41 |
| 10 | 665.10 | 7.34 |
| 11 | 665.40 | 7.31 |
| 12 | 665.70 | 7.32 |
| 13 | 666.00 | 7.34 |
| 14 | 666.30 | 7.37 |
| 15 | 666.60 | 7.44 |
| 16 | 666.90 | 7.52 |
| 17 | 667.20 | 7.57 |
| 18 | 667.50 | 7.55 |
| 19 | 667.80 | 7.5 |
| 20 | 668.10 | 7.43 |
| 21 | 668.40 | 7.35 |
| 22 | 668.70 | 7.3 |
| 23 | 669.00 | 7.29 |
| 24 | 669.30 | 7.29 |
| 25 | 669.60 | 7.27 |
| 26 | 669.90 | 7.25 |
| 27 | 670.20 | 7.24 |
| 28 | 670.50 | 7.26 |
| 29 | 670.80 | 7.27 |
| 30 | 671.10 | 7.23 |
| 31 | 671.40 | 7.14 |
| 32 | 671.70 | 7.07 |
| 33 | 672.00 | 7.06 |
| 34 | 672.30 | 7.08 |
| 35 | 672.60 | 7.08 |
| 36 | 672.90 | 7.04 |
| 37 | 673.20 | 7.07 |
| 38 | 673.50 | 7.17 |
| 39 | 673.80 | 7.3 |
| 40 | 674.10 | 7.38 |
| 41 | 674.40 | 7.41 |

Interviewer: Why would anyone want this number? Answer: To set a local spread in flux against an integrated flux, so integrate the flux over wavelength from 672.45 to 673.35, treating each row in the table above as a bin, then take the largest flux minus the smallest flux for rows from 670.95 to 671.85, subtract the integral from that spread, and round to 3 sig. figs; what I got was -6.20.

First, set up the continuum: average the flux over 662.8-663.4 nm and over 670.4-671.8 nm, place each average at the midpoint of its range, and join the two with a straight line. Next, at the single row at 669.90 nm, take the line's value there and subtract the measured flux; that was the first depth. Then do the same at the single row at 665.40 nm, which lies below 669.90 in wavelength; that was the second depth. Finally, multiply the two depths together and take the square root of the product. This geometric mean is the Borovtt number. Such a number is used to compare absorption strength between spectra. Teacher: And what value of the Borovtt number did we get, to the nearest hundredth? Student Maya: 0.11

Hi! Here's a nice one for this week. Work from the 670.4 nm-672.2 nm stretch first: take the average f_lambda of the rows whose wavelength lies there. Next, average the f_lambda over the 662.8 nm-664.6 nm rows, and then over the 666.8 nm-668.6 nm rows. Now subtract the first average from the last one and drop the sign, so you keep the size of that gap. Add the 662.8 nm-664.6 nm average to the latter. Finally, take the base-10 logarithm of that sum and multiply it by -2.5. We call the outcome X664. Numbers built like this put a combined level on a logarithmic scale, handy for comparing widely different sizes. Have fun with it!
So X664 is -2.26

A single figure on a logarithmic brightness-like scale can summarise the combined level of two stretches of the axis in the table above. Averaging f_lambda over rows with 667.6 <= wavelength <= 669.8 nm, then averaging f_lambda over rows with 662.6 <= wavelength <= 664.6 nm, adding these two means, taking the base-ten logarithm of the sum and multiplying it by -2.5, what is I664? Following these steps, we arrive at -2.94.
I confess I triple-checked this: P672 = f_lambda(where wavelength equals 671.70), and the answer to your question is 7.07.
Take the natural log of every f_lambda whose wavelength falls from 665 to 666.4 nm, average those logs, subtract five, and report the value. -3.01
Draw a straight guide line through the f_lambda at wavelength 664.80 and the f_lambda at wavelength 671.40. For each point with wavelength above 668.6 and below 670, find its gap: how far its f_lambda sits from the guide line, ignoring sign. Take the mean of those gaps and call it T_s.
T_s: 0.054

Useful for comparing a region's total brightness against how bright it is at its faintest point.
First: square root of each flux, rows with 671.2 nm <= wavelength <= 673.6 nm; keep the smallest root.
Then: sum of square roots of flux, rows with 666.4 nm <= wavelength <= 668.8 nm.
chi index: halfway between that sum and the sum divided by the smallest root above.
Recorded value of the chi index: 15.0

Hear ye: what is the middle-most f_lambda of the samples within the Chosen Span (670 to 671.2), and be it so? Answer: 7.25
